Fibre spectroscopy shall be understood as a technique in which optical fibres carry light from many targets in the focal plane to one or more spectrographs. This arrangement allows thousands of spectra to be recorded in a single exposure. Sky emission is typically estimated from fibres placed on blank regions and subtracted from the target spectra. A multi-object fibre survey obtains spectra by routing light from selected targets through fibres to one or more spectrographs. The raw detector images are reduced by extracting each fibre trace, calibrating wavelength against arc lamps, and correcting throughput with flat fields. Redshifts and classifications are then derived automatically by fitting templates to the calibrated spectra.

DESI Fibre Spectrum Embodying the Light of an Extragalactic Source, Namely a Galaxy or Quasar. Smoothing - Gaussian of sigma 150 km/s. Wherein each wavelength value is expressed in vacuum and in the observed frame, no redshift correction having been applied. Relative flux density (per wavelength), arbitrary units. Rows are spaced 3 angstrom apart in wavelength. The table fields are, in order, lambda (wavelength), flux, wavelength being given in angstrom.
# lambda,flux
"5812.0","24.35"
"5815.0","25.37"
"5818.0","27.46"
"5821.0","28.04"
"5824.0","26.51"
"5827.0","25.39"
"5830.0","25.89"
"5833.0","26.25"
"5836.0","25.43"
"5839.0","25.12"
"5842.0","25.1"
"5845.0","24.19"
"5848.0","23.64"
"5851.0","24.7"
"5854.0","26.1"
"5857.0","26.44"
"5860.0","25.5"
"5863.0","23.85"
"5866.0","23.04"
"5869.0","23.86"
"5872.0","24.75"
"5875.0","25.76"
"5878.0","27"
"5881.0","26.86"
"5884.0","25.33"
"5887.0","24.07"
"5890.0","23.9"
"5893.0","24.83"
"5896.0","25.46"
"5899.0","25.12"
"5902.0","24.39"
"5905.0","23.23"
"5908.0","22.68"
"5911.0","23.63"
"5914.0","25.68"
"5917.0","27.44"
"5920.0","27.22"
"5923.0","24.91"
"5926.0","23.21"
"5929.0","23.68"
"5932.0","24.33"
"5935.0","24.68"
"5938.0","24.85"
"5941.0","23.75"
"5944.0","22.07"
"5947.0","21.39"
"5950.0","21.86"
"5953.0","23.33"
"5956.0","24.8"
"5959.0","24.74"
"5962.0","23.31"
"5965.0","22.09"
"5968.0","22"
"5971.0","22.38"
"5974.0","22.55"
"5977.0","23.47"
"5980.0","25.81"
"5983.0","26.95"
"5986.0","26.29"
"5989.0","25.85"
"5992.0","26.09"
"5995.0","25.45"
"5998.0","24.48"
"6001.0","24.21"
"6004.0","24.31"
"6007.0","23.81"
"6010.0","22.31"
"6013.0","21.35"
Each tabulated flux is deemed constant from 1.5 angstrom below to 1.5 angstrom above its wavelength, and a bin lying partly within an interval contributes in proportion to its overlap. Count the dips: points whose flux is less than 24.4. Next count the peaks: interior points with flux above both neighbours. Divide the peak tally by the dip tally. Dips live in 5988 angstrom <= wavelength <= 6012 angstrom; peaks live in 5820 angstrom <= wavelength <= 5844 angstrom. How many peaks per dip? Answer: 0.25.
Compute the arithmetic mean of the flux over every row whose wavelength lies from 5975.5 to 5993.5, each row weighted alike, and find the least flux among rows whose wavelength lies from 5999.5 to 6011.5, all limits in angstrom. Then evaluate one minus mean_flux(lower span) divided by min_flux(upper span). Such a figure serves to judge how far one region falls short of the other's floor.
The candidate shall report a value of -0.154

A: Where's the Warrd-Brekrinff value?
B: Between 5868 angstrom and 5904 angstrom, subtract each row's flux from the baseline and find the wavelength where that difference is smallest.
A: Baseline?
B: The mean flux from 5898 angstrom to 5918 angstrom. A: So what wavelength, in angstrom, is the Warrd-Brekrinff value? 5878.0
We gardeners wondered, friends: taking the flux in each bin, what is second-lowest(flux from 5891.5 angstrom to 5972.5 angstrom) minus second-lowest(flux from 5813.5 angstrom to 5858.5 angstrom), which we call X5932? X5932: -2.33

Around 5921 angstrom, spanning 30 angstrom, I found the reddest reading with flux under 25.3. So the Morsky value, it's 5935.0 angstrom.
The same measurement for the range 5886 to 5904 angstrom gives 5902.0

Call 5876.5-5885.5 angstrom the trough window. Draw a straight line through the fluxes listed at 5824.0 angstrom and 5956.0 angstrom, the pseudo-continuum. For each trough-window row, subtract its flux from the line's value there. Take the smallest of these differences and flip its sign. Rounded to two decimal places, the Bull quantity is 1.19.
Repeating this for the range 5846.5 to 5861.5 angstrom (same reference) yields 0.36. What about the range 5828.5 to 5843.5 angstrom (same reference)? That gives -0.14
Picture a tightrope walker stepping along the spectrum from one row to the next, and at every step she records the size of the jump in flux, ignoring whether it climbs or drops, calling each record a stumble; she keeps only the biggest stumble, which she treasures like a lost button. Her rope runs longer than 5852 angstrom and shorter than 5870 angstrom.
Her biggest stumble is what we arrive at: 1.65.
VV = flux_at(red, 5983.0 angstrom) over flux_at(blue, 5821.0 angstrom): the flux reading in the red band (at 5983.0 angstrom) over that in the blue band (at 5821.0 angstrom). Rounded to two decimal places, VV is 0.96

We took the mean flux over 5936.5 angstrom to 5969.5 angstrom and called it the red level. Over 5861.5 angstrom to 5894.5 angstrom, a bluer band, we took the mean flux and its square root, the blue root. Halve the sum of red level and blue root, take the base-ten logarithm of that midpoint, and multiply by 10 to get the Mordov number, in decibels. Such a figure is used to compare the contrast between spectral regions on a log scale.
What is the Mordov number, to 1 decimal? 11.5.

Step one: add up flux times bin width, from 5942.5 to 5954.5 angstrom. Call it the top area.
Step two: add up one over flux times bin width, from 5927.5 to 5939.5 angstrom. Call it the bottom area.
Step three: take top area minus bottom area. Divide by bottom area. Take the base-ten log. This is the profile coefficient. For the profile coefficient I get 2.73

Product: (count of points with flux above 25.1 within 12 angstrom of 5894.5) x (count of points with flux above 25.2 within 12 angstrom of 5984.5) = 18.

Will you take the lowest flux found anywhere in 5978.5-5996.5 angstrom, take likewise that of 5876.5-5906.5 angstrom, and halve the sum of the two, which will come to 24.3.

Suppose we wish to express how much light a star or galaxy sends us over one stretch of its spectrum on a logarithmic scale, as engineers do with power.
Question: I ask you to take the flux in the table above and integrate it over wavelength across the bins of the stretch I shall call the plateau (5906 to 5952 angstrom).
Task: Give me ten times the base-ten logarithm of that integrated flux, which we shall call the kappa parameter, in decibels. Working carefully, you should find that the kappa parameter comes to 30.4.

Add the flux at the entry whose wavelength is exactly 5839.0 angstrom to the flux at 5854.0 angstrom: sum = 51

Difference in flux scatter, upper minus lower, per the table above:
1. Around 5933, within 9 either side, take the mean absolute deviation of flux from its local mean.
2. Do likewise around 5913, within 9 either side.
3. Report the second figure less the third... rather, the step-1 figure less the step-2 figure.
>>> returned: -1.3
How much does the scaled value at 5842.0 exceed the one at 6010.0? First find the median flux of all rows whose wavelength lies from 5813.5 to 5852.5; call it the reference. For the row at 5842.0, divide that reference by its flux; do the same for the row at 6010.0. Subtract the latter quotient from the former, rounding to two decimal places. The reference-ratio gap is -0.13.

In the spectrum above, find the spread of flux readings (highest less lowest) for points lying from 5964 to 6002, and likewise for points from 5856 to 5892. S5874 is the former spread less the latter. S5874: 1.0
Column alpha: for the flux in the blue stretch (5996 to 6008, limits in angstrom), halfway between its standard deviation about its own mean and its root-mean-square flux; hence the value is 12.2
